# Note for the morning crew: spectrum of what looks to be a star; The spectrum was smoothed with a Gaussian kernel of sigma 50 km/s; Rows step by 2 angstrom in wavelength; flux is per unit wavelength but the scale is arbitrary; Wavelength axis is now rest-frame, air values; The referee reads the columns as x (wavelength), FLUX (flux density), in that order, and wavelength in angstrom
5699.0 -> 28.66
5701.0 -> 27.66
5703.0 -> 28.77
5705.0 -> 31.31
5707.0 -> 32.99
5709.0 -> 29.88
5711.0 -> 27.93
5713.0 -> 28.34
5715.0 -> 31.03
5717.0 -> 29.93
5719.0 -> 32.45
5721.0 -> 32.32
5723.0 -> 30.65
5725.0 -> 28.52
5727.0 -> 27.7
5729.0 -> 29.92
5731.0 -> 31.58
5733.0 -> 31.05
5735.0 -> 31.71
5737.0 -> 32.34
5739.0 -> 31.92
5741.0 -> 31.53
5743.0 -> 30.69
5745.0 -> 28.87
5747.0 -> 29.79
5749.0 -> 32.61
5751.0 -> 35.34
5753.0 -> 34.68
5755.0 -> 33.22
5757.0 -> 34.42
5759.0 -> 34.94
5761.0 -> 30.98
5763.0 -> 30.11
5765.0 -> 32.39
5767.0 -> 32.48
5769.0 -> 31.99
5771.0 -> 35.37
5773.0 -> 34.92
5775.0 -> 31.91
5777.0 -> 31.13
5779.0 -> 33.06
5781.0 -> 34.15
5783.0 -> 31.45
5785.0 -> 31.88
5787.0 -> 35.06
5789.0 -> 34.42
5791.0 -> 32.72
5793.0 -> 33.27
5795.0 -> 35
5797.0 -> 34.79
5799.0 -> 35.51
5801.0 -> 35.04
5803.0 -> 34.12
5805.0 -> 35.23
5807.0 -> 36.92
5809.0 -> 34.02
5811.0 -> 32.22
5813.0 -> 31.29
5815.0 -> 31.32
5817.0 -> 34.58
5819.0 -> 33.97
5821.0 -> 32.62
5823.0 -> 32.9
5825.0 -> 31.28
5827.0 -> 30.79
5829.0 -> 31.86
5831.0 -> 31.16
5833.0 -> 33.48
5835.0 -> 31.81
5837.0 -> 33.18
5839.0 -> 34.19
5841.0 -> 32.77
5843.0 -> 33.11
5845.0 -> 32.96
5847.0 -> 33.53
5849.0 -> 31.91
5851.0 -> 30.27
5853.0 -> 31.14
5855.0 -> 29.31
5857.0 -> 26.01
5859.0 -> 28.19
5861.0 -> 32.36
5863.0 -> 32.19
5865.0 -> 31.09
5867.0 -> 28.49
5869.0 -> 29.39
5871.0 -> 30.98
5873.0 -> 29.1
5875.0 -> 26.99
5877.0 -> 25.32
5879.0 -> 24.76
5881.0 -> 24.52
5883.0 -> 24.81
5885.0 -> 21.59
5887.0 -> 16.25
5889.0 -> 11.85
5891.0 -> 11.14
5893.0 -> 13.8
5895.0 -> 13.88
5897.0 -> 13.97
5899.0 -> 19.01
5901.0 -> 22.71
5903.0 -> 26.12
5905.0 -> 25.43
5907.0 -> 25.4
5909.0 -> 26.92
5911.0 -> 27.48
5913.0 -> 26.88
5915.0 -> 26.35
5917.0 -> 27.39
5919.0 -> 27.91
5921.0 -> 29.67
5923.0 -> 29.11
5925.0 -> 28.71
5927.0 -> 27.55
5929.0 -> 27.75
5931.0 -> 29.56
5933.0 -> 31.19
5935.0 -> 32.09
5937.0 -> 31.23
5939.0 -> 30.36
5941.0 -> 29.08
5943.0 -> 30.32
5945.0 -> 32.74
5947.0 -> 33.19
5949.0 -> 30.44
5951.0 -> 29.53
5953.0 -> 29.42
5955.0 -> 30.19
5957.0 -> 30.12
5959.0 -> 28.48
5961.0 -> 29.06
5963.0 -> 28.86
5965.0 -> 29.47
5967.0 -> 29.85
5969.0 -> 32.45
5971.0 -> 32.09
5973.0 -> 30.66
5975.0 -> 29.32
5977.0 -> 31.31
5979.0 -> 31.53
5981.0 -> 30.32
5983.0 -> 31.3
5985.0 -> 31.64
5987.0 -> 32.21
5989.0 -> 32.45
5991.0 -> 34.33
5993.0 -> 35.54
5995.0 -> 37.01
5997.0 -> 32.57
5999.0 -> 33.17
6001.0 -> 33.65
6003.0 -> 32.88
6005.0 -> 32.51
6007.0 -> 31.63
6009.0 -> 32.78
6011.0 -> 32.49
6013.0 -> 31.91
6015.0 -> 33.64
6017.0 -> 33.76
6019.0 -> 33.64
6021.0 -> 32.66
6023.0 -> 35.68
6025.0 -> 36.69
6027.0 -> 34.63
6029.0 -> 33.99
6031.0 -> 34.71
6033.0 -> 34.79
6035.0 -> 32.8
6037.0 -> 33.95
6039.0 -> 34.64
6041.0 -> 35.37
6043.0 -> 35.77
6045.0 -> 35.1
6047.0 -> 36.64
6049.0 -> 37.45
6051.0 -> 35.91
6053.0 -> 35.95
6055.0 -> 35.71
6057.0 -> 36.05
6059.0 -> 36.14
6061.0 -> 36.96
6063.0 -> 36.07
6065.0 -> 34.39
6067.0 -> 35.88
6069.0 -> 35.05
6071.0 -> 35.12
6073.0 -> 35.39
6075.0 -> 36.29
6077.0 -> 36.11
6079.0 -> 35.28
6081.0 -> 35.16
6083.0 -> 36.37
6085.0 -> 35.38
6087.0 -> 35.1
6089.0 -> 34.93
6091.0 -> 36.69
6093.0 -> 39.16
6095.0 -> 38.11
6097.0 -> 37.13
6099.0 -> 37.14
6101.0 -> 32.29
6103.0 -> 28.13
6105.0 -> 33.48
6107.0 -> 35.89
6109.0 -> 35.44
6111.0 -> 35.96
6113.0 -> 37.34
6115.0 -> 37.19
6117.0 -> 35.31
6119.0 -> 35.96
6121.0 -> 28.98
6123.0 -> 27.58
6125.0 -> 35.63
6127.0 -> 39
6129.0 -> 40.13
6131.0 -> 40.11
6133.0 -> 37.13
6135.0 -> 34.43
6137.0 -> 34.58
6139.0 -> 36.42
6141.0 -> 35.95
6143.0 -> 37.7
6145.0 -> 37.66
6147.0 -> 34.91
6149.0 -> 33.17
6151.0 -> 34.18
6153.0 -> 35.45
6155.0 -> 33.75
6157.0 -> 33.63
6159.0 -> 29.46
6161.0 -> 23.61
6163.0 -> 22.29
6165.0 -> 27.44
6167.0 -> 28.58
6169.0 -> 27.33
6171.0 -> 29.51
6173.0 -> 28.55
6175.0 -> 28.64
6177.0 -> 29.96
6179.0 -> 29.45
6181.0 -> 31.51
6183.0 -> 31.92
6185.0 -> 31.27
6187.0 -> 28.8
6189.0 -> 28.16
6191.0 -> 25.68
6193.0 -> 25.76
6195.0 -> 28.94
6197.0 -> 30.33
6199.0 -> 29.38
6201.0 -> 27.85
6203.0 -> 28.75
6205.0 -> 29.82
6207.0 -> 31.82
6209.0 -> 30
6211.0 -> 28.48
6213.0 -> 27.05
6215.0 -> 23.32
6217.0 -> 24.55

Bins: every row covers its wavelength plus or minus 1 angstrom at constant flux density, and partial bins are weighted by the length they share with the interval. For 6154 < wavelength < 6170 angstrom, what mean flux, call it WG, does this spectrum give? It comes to 28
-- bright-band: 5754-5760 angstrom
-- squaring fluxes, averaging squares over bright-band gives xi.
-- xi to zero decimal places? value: 1170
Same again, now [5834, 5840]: 1094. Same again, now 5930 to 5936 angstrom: 959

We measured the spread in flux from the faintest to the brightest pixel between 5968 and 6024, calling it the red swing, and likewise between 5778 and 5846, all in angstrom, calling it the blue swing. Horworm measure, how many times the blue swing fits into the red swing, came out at 1.3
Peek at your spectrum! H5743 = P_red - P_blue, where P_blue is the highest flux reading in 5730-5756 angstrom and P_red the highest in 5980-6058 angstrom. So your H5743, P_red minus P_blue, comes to 2.1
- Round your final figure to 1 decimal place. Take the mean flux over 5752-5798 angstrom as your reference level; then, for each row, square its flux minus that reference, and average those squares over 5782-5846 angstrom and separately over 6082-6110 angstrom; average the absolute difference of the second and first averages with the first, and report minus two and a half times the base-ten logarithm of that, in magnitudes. -1.9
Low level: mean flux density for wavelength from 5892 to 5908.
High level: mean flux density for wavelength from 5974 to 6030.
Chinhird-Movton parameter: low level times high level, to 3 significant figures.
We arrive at 662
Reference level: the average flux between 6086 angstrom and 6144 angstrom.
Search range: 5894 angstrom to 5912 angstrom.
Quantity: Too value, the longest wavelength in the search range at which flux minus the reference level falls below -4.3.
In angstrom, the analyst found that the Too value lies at 5911.0 angstrom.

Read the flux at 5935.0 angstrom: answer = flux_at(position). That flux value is 32.09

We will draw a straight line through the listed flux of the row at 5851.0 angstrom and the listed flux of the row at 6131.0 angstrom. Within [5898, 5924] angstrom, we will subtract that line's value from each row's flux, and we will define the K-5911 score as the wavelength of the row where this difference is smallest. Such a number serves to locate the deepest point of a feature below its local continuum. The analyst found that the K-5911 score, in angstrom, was 5899.0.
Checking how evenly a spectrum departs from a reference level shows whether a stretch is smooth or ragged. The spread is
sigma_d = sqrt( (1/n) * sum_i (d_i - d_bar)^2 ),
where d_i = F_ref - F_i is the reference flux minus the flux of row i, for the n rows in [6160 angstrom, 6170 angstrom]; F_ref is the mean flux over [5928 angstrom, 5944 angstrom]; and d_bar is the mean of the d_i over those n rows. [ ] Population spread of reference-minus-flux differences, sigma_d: 2.4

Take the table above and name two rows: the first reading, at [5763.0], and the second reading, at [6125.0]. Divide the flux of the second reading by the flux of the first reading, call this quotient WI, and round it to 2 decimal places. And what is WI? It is 1.18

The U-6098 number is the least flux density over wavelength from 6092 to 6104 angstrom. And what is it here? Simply 28.13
